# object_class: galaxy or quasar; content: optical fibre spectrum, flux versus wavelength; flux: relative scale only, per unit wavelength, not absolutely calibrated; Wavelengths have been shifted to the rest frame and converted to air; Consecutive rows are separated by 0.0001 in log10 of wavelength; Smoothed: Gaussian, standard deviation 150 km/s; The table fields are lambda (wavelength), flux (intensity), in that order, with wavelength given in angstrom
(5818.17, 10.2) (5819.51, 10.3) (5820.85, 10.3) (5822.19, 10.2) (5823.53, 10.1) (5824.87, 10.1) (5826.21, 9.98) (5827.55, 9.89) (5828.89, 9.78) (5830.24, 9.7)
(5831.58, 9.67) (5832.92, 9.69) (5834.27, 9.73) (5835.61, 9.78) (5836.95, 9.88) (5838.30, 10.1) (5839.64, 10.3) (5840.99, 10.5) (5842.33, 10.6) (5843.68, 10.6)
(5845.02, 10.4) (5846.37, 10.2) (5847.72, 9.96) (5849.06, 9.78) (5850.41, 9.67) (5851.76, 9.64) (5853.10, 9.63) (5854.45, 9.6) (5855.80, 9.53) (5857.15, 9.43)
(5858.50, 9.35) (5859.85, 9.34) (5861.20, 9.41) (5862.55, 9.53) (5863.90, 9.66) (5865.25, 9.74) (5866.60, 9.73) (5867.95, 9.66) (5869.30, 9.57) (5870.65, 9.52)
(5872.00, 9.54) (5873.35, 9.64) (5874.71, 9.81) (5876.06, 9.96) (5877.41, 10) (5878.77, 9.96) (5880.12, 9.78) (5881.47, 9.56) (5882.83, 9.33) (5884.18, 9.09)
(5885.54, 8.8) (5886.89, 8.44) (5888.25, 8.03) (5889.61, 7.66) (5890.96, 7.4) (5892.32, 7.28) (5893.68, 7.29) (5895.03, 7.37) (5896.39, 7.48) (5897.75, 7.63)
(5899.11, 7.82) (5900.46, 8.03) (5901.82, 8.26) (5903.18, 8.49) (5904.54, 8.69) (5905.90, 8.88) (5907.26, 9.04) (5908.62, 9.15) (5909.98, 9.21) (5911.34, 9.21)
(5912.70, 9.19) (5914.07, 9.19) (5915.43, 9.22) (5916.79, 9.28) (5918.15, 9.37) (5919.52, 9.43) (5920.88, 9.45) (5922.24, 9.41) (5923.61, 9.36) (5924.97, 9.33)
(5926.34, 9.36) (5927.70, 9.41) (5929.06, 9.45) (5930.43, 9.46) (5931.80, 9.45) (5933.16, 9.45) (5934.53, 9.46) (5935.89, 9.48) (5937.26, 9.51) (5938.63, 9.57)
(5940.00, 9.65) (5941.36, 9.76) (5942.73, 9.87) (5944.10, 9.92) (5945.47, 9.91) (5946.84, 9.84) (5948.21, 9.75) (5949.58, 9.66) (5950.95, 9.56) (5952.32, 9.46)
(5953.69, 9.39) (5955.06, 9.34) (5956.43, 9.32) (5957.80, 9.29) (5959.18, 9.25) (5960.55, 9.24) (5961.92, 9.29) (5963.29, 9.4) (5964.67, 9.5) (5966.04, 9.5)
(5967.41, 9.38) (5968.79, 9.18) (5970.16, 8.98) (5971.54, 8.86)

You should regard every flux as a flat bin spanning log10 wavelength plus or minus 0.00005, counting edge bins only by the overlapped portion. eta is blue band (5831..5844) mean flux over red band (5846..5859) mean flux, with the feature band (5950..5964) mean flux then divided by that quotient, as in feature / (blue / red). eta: 9.0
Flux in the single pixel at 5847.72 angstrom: 9.96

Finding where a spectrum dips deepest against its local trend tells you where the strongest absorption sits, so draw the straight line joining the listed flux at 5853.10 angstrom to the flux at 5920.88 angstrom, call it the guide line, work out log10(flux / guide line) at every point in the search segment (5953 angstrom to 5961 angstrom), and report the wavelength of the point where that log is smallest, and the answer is 5960.55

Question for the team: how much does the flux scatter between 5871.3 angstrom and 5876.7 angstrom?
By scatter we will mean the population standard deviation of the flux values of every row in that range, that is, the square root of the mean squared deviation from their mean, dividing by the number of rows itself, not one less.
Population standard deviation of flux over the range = 0.16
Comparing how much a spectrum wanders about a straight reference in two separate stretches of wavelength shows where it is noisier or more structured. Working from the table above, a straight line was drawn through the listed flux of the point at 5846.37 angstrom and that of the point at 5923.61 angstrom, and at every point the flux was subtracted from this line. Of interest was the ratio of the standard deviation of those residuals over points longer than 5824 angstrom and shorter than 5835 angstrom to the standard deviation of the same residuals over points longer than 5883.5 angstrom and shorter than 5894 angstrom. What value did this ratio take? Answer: 0.2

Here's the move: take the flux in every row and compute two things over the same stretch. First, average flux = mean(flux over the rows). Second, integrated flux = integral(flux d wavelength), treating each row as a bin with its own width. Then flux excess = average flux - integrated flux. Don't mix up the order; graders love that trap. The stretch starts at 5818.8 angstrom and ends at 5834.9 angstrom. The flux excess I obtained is -150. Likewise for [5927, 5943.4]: -147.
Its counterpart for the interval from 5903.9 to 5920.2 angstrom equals -140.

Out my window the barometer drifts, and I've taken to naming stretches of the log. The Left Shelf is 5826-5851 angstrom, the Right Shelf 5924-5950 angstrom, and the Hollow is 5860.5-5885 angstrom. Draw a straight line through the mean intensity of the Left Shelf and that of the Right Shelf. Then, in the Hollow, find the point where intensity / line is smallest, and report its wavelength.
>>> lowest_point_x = 5884.18 angstrom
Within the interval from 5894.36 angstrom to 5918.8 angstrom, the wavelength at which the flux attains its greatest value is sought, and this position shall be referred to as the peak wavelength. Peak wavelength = 5918.15 angstrom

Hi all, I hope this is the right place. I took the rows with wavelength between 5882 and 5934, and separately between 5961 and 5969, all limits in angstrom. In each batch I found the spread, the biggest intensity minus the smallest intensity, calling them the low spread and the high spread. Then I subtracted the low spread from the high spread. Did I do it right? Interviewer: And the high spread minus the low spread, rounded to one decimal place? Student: -1.9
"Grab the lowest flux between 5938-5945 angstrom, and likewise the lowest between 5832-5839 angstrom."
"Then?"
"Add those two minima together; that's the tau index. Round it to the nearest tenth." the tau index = 19.3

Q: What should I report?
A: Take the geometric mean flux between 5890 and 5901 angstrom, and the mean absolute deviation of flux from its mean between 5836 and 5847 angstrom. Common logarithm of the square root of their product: 0.09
